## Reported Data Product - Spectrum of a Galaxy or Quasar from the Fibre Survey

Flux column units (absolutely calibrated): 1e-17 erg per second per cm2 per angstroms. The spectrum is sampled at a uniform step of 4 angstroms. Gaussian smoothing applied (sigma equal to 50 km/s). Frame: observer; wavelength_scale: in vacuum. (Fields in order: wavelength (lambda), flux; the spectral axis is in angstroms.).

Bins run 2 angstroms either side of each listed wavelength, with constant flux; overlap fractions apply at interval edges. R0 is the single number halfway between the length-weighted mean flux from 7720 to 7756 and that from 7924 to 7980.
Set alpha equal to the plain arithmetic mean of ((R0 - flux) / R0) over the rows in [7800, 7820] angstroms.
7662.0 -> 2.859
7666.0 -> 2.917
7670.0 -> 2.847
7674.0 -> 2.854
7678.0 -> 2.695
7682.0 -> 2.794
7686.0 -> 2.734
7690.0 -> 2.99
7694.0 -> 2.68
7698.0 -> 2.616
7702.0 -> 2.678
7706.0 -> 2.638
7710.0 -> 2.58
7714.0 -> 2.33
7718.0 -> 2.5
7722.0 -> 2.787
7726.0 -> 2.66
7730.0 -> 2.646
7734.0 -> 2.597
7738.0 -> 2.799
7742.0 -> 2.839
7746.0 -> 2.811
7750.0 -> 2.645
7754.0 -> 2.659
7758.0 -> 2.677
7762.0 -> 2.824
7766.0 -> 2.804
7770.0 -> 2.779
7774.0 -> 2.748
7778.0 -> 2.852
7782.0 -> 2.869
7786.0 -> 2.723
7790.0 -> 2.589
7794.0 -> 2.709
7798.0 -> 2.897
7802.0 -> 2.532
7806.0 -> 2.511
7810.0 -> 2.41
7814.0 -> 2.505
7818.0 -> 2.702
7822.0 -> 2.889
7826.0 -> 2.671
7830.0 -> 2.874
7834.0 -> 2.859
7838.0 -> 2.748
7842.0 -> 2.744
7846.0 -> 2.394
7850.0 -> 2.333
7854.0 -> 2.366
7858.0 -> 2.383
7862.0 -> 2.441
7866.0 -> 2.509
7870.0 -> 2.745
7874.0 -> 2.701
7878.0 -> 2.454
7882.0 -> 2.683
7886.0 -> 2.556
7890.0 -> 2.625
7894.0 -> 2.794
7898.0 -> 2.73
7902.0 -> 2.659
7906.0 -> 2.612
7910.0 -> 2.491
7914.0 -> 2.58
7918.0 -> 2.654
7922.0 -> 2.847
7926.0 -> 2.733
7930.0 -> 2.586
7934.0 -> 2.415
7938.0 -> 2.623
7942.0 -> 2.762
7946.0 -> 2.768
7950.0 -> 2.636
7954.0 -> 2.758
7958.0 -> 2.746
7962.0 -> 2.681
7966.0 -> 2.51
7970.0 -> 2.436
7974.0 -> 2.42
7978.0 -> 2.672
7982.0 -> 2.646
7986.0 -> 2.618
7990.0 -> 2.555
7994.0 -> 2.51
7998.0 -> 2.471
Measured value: 0.052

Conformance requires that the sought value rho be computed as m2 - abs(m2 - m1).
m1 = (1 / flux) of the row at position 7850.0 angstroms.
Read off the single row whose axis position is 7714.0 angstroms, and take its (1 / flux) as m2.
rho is 0.429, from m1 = 0.429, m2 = 0.429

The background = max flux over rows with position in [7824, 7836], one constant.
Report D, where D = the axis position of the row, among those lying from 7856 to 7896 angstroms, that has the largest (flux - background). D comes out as 7894.0 angstroms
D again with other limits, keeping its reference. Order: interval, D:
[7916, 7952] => 7922.0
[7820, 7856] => 7822.0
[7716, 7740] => 7738.0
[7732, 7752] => 7742.0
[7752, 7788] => 7782.0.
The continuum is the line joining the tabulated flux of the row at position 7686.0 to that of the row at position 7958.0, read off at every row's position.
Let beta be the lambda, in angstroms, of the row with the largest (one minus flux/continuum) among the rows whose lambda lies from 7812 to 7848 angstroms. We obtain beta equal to 7846.0 angstroms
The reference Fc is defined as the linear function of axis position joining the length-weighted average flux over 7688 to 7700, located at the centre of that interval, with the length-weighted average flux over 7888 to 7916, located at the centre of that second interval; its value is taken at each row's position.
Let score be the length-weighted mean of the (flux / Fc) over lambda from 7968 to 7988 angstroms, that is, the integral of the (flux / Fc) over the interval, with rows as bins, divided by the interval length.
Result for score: 0.98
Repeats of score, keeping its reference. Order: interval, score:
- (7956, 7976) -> 0.98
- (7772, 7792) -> 1.02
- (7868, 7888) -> 0.99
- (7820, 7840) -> 1.05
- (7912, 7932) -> 1.02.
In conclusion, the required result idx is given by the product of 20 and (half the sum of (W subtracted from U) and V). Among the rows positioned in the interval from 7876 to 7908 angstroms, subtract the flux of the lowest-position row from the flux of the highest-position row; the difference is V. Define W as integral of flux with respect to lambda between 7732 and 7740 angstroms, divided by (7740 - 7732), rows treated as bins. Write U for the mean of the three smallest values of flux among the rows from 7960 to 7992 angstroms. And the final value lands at -1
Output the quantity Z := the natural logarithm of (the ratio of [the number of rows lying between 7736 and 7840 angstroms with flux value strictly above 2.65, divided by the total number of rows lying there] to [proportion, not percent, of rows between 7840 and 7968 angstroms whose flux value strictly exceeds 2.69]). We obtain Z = 0.81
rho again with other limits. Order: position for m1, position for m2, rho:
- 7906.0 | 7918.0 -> 0.371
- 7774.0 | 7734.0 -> 0.364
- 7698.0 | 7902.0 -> 0.370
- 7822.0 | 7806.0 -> 0.346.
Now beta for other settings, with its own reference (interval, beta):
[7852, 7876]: 7854.0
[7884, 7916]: 7910.0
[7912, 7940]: 7934.0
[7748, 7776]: 7750.0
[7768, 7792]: 7790.0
